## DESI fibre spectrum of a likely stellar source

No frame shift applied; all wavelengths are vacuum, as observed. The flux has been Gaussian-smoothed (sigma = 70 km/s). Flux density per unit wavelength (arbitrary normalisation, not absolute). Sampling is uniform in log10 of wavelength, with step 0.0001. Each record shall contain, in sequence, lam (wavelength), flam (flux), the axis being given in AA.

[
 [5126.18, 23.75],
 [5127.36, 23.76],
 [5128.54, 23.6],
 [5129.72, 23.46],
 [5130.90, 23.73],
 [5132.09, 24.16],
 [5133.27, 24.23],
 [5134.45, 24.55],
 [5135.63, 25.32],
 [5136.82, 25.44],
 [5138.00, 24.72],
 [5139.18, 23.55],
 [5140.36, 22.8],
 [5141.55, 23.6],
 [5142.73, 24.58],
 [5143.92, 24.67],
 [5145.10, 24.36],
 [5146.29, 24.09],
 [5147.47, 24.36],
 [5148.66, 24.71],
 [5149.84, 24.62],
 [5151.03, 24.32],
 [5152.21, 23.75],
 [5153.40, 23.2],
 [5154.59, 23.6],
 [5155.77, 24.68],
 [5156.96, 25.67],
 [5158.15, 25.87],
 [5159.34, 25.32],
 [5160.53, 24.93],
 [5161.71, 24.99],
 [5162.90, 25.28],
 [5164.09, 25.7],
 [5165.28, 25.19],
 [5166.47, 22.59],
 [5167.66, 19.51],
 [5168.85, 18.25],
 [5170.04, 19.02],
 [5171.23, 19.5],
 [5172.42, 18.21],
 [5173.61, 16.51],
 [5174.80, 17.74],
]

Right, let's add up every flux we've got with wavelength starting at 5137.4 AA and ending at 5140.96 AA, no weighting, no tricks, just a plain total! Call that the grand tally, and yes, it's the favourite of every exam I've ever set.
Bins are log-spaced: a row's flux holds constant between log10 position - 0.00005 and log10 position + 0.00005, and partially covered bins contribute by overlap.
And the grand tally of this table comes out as 71.1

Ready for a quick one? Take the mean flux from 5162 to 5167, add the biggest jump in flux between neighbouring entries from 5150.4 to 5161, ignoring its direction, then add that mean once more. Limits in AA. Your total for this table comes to 50.5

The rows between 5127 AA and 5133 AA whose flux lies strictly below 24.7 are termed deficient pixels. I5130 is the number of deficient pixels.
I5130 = 5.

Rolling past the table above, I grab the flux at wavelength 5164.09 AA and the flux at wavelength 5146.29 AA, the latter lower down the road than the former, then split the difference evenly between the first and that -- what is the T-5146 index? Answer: 24.9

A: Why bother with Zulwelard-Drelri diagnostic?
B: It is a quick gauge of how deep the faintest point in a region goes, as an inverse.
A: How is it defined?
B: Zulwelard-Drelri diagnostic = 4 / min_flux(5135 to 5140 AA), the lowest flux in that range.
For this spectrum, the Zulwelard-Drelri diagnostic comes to 0.170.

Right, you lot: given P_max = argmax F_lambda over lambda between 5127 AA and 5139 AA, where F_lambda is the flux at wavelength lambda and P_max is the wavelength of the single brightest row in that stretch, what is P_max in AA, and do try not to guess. 5136.82 AA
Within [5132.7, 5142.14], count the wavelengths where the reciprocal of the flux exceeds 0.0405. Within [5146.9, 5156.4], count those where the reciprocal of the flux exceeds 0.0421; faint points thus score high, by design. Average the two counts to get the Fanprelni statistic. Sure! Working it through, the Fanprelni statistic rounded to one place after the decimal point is 4.0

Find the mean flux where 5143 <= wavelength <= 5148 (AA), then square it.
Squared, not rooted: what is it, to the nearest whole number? 594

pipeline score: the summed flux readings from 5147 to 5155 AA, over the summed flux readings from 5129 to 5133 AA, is 2.4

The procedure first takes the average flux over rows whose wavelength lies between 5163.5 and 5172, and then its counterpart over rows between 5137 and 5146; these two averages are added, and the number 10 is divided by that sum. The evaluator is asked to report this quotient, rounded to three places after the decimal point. 0.220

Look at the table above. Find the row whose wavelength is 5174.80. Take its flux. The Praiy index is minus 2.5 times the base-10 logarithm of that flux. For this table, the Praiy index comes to -3.12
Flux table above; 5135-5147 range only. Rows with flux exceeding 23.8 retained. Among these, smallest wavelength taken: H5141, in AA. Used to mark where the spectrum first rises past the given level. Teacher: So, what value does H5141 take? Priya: 5135.63 AA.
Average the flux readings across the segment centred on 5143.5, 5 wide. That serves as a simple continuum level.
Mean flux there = 24.3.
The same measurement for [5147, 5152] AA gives 24.5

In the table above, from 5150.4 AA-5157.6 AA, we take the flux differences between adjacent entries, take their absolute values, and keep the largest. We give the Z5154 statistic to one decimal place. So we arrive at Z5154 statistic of 1.1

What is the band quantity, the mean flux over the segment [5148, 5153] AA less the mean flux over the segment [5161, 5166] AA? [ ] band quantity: -0.9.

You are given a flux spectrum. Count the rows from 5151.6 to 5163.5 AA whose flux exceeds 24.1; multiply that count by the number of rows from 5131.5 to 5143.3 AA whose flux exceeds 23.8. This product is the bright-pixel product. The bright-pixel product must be 49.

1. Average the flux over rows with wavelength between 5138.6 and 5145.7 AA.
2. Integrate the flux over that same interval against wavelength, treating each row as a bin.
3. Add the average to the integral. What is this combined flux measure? 194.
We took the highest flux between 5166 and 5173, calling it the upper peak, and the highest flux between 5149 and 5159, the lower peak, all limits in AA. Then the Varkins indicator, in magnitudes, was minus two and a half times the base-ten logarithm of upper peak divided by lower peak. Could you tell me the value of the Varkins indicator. 0.15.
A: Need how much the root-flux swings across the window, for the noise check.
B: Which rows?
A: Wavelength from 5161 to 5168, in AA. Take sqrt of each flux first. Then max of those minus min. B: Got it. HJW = 0.65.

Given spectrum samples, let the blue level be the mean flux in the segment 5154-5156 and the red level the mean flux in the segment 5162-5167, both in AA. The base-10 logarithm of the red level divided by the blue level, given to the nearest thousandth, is 0.010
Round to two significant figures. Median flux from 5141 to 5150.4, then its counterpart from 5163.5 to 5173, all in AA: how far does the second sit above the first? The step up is -5.0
